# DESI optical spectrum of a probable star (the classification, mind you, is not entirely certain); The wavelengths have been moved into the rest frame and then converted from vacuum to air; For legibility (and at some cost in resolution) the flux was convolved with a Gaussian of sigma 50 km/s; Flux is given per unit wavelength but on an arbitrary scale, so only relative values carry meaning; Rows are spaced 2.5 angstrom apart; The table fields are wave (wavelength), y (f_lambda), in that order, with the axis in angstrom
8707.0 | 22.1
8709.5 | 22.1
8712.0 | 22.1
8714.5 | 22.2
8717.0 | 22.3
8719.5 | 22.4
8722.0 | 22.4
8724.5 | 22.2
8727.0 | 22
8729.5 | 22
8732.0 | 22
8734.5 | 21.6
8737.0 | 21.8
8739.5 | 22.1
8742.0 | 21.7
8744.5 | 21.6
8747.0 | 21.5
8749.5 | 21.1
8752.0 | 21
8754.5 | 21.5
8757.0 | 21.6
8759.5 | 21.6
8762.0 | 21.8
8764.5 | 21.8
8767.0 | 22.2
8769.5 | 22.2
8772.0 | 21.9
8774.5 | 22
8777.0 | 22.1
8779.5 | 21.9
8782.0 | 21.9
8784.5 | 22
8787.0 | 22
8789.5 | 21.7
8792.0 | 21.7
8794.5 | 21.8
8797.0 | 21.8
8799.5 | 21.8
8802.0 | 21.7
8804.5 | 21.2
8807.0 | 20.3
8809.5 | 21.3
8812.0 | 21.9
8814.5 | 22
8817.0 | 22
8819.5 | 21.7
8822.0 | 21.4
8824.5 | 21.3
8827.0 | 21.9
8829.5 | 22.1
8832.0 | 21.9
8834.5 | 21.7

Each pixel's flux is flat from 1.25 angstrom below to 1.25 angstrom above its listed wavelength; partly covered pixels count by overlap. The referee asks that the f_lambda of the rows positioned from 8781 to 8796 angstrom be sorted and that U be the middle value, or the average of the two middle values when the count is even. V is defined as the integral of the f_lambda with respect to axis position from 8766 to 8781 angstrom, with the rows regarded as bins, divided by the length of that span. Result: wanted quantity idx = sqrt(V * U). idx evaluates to 21.9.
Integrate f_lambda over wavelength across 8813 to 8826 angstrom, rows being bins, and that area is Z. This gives 282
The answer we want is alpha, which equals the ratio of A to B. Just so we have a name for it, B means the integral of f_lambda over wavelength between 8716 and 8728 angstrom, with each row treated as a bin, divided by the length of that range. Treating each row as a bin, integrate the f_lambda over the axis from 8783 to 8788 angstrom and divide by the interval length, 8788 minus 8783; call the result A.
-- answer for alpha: 0.99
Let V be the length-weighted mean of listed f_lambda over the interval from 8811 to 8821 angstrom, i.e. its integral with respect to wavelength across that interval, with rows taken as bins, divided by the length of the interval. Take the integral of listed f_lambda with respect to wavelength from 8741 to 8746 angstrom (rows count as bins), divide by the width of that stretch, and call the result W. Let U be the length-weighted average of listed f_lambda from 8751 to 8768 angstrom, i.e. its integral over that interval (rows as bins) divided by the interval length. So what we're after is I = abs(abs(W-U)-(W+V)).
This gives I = 43.5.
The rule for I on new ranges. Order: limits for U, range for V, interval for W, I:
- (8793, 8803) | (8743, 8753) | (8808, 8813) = 42.6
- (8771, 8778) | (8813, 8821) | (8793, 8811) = 42.7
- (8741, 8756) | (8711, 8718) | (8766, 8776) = 43.6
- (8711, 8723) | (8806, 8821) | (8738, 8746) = 42.9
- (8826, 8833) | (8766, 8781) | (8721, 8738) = 44.0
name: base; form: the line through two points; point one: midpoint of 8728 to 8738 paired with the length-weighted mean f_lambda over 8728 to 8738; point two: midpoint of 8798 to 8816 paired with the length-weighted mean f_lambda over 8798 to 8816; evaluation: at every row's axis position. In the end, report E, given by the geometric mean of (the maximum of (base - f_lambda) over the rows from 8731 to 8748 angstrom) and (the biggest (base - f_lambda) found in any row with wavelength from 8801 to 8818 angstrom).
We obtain 0.57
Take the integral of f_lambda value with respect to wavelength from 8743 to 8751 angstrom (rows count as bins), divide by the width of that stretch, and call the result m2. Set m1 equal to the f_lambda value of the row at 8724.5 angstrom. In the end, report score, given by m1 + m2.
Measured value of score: 43.6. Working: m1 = 22.2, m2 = 21.4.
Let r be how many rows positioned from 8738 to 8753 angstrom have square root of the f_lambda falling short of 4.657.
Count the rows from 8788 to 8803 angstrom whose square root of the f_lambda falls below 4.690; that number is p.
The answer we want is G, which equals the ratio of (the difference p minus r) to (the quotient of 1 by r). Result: 8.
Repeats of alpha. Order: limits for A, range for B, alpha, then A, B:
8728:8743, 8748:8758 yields 1.03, 21.9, 21.3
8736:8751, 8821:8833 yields 1.00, 21.6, 21.7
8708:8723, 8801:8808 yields 1.06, 22.2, 21.1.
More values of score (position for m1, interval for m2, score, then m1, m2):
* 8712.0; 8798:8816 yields 43.6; 22.1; 21.5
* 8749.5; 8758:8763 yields 42.8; 21.1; 21.7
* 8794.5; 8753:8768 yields 43.5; 21.8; 21.7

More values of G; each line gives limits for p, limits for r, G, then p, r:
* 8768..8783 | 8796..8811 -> 0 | 3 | 3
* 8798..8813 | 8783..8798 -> 0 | 6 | 0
